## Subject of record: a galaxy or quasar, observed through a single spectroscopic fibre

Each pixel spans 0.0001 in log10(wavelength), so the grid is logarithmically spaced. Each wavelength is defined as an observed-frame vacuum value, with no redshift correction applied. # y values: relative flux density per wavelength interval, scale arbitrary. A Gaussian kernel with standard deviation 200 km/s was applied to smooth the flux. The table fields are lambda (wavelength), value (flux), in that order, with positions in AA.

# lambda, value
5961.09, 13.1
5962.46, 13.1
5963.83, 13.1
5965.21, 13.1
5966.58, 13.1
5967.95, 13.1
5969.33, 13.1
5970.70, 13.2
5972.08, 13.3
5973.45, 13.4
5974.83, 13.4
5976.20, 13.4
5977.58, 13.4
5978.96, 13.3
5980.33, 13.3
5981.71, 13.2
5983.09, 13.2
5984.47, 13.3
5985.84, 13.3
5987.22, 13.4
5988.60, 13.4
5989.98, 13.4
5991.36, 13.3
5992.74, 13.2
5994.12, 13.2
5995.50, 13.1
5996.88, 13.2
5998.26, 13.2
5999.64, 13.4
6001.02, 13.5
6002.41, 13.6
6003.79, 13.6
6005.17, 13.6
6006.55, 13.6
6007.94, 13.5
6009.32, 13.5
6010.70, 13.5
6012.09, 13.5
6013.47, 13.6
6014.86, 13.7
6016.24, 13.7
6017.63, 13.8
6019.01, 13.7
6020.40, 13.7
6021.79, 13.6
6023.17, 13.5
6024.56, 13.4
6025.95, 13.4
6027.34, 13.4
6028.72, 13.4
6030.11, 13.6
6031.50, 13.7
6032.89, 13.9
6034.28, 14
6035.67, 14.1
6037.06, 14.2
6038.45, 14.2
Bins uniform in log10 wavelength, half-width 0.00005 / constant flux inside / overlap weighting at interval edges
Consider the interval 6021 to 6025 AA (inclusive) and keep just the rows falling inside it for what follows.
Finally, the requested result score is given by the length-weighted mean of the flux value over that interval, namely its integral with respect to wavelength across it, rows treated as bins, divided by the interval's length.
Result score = 13.5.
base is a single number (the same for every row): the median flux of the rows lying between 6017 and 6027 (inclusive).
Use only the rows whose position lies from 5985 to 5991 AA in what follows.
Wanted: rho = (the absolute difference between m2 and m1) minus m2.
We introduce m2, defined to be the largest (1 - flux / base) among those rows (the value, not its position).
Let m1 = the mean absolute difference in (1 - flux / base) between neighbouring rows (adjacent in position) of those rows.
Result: -0.0025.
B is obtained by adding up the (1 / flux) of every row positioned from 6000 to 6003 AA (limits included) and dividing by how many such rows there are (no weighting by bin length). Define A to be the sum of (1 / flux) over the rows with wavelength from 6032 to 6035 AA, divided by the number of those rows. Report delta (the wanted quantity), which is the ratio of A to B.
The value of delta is 0.97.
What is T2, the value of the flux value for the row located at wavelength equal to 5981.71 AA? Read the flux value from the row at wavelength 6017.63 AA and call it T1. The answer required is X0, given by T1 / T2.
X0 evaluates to 1.05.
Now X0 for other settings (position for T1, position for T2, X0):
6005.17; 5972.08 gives 1.02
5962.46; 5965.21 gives 1.00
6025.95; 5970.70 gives 1.02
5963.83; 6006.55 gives 0.96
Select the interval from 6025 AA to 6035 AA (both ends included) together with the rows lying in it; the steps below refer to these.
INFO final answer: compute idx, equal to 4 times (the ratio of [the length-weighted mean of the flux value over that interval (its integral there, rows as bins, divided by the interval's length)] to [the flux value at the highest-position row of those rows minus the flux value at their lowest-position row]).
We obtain 91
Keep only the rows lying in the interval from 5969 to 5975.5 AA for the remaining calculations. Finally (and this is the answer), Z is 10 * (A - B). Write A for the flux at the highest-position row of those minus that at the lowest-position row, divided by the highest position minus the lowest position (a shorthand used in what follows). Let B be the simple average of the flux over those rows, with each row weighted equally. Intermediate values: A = 0.055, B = 13.3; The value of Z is -132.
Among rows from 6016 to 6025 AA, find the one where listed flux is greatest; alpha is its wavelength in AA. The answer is 6017.63 AA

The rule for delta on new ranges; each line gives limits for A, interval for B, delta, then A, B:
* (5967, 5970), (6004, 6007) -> 1.04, 0.0763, 0.0735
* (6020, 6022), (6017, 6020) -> 1.01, 0.0733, 0.0727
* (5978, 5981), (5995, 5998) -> 0.99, 0.0752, 0.0760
